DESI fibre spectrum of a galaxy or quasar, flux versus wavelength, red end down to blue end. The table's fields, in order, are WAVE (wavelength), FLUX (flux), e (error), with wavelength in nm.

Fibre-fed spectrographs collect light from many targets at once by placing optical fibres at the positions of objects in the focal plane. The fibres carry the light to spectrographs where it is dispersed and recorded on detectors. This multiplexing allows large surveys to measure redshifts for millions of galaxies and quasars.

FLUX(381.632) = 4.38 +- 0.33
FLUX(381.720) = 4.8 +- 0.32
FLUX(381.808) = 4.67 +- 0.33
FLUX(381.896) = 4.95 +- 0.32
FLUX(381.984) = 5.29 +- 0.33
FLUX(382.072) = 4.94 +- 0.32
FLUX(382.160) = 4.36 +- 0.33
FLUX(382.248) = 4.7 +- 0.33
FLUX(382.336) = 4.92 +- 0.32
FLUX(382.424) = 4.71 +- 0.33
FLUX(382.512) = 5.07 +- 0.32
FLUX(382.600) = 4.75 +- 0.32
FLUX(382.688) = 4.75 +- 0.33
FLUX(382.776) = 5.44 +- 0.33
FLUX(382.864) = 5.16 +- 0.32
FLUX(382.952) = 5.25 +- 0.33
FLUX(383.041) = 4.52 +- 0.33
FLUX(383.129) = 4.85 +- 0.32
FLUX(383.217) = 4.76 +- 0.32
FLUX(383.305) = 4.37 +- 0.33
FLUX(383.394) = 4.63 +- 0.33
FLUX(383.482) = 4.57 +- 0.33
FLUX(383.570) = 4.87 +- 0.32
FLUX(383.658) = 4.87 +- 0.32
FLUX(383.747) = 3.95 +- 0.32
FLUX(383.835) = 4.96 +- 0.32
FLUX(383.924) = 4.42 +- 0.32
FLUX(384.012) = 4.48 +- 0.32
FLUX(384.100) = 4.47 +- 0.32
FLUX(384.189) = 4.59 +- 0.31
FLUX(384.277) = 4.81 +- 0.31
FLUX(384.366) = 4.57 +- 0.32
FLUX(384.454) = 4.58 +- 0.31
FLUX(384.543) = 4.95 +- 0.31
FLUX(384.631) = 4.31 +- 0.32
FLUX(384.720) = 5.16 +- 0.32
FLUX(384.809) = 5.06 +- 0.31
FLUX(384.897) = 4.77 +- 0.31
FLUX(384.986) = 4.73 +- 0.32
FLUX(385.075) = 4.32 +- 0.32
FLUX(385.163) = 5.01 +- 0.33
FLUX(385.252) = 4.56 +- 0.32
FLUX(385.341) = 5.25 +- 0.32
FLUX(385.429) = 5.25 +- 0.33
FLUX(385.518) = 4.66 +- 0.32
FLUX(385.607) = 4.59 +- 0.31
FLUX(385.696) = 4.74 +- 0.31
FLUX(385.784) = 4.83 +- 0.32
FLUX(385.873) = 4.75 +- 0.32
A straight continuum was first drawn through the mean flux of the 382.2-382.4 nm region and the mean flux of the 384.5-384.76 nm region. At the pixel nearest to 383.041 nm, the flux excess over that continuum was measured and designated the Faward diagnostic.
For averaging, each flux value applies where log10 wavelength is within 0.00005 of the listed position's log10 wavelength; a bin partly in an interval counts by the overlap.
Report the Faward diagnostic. -0.3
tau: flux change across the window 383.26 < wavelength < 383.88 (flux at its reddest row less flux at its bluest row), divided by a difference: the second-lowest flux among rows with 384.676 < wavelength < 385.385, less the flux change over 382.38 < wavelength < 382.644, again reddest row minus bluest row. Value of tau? 0.13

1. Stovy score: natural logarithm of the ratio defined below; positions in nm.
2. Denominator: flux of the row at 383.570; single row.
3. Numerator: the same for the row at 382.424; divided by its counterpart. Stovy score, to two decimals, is -0.03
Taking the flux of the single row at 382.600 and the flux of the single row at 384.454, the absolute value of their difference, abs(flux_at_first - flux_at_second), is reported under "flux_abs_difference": 0.170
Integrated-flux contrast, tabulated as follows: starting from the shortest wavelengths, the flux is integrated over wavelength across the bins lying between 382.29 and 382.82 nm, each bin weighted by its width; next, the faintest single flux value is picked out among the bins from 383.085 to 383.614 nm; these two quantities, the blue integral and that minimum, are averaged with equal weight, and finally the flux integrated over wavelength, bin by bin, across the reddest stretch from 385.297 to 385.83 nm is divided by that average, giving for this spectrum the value 0.746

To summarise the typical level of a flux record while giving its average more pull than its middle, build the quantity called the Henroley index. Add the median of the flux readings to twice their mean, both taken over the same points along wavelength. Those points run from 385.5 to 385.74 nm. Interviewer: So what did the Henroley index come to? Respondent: 13.99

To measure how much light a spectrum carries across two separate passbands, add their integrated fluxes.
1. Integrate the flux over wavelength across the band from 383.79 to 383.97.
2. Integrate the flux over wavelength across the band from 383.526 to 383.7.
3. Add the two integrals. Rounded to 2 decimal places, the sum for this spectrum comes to 1.69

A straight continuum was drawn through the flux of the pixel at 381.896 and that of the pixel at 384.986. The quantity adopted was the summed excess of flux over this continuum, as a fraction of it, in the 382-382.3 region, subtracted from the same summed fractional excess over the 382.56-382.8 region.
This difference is 0.21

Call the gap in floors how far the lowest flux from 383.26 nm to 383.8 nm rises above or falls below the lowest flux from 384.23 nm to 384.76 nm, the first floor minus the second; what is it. -0.4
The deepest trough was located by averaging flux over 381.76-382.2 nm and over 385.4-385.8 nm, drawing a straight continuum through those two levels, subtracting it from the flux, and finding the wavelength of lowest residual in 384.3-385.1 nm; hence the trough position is 384.631 nm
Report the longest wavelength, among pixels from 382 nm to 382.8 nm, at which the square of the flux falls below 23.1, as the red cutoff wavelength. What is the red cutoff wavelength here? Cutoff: 382.688 nm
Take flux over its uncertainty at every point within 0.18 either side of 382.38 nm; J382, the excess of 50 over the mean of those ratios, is 35.1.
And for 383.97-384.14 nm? 36.0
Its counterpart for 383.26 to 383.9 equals 35.8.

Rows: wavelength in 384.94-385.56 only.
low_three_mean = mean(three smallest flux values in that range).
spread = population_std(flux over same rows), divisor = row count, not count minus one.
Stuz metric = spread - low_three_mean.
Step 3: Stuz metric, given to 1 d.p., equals -4.2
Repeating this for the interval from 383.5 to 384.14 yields -4.0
